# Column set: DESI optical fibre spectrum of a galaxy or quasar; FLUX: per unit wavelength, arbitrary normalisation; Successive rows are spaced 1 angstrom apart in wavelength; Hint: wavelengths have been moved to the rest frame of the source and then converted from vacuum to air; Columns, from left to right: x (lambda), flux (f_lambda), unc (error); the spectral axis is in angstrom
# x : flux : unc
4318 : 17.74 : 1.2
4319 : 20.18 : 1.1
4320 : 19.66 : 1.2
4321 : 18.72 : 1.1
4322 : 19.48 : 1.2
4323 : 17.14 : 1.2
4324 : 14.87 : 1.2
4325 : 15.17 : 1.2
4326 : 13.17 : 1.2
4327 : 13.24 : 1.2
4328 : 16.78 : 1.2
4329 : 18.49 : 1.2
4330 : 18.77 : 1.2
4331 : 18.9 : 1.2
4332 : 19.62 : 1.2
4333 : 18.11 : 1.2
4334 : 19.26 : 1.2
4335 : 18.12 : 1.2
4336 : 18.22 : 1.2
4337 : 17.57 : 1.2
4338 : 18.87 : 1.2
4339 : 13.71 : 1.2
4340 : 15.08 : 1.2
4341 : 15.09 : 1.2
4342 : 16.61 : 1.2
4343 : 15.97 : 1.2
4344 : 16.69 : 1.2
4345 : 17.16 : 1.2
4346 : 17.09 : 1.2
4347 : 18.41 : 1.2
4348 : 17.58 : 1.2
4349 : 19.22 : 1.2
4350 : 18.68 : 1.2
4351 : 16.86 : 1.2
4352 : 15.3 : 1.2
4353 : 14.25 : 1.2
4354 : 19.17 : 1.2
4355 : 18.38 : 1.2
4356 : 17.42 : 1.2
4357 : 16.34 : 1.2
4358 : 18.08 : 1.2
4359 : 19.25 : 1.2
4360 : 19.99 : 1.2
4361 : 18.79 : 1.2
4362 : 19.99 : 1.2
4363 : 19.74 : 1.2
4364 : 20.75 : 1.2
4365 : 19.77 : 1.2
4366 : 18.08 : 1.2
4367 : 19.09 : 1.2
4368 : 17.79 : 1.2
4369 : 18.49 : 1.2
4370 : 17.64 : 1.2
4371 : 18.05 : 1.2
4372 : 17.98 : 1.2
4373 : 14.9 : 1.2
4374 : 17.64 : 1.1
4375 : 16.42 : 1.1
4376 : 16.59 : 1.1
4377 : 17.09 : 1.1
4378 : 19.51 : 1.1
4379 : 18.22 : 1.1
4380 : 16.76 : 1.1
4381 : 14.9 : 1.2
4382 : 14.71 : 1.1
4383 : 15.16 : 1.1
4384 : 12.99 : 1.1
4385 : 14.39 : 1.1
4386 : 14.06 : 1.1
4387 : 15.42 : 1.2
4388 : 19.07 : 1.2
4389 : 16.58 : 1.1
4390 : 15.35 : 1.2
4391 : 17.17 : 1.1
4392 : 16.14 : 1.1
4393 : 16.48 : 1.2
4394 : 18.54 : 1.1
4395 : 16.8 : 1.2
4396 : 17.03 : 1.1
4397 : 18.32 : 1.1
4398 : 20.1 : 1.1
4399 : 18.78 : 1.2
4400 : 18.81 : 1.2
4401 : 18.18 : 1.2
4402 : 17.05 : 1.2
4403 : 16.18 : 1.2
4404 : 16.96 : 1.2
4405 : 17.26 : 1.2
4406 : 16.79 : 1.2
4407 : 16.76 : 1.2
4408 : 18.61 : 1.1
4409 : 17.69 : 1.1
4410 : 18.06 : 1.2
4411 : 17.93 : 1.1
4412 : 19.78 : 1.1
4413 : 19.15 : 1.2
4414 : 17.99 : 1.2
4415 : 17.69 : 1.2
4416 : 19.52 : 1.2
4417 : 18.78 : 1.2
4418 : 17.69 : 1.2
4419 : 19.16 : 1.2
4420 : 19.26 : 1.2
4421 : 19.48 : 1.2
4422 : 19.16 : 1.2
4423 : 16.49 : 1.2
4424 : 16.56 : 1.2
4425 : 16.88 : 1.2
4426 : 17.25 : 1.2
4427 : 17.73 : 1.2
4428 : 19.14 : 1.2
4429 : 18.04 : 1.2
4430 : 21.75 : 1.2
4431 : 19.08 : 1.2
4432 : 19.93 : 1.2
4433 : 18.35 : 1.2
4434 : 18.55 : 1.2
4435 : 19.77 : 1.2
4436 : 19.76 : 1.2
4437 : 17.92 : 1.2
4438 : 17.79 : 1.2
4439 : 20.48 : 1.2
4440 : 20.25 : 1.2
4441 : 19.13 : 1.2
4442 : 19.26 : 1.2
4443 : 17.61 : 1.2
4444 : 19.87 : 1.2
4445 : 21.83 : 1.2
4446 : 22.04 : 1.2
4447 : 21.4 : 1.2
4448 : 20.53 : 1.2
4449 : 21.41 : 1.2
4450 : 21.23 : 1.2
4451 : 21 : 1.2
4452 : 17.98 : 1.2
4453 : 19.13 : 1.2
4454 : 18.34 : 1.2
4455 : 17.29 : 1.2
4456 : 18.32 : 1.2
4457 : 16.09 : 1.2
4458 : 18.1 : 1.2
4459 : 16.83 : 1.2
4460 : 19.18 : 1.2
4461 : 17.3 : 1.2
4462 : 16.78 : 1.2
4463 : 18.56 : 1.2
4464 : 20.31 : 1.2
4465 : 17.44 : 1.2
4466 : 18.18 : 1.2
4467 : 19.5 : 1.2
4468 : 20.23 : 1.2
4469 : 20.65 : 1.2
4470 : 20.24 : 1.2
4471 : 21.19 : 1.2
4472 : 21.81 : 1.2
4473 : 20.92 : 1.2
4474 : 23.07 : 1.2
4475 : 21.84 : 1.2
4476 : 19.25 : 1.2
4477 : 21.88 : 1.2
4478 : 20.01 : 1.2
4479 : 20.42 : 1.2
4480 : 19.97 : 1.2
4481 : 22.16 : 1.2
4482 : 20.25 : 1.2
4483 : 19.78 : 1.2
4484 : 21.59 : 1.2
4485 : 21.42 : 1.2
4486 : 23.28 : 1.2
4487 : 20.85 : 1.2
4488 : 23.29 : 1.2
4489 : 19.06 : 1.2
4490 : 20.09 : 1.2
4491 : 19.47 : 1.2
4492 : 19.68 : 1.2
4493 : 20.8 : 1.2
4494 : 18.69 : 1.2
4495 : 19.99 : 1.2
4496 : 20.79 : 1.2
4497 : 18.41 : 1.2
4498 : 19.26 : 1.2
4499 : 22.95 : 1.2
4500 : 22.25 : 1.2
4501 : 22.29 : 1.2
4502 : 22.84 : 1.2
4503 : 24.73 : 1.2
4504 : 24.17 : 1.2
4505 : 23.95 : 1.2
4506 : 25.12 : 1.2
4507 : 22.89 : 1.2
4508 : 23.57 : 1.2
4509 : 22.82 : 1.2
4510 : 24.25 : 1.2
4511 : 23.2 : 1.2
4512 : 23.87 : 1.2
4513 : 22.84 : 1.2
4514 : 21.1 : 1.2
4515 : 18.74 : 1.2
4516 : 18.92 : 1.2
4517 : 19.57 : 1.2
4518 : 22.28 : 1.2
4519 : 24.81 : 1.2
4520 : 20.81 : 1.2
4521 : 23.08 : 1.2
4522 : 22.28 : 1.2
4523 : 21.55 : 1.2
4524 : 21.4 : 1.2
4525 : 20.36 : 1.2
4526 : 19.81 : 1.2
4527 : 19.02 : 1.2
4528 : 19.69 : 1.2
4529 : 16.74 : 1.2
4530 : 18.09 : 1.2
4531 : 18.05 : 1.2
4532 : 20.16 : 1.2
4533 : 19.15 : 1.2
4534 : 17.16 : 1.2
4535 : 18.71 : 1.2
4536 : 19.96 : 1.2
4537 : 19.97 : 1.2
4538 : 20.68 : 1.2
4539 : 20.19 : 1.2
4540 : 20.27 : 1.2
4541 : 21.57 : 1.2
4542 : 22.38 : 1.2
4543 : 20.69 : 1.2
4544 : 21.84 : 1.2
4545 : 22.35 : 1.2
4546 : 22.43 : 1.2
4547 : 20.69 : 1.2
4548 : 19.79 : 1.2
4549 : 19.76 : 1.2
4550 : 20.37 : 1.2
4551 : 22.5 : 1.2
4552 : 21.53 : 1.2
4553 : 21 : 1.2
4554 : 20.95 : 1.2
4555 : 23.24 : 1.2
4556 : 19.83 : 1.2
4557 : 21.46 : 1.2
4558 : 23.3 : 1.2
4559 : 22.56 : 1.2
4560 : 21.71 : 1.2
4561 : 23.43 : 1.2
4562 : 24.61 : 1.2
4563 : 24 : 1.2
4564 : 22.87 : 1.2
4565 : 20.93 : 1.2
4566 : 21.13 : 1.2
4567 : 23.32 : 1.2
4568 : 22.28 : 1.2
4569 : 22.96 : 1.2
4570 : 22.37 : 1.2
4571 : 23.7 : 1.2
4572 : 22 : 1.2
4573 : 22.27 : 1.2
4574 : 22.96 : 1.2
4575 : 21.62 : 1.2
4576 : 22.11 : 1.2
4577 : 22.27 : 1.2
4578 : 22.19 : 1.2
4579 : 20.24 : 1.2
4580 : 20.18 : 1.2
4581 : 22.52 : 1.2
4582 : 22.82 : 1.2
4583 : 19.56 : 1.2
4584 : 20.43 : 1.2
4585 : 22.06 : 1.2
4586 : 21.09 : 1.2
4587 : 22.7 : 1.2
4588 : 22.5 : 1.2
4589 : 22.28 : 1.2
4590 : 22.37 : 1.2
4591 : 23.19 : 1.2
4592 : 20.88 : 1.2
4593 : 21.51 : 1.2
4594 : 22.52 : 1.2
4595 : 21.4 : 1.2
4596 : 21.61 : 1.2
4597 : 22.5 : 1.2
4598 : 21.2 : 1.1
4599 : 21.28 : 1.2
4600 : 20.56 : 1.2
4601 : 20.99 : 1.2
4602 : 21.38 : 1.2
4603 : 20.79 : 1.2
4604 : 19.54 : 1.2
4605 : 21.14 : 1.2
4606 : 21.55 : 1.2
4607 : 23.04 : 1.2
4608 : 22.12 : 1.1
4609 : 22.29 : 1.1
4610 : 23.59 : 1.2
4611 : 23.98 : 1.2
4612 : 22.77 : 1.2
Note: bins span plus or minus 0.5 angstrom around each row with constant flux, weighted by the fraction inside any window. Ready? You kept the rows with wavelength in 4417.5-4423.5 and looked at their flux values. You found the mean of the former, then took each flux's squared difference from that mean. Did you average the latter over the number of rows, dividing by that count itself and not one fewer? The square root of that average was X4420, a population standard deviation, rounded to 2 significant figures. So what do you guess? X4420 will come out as 1.1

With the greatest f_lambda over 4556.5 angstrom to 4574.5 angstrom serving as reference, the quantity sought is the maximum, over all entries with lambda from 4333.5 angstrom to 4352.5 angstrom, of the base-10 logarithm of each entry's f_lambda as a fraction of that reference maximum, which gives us -0.11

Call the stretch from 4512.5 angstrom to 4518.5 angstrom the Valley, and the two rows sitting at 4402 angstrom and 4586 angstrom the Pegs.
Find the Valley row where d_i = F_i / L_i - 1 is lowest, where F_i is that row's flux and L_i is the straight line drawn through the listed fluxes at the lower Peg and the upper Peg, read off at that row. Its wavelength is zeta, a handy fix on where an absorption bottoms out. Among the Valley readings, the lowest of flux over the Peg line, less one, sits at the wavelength 4515 angstrom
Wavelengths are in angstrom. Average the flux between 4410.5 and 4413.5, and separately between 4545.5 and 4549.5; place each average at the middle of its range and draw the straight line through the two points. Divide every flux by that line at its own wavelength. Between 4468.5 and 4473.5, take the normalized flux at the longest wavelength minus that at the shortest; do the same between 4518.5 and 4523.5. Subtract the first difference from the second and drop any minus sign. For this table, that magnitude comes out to 0.17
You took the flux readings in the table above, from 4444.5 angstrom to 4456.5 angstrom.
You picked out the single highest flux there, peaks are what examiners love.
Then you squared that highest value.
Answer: 486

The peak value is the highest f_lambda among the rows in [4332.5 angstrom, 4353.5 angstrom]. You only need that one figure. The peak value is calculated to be 19.26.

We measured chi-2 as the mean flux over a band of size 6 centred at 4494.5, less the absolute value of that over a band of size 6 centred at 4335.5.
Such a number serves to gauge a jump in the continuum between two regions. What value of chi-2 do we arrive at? 1.4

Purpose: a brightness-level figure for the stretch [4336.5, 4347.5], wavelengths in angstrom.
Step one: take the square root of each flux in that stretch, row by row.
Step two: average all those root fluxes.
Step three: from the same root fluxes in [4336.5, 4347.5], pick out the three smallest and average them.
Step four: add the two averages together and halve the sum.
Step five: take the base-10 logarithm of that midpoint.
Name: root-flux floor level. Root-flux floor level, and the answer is 0.596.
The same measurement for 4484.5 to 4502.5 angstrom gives 0.648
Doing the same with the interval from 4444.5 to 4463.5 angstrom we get 0.625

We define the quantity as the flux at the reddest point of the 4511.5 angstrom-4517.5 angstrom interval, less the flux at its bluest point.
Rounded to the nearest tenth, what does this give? -4.3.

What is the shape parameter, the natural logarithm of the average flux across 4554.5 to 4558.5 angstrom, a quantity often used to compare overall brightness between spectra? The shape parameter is 3.09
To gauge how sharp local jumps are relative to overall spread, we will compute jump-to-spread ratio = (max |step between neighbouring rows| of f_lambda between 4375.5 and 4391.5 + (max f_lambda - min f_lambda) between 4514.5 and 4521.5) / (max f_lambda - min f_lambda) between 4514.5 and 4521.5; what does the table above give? 1.6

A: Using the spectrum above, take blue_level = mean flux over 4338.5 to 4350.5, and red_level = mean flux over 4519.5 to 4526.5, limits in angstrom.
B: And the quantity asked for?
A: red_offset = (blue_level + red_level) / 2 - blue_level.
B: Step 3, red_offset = 2.3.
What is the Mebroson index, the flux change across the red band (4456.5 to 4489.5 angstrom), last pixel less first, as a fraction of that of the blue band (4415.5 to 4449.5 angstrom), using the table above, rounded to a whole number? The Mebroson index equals 2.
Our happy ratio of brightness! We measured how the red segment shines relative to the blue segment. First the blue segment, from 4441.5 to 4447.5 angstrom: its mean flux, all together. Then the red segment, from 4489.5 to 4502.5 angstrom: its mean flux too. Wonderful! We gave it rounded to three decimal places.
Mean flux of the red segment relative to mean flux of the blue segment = 1.012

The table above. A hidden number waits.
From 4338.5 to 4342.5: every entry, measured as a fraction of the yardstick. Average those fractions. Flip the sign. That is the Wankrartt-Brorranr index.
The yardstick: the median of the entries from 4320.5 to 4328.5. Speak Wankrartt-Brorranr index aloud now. -0.95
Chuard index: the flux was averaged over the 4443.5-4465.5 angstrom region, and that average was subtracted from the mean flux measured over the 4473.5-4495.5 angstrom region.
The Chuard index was 1.6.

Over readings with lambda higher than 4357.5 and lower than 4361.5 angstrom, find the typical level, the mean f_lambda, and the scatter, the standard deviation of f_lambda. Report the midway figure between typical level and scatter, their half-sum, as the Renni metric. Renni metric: 9.9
